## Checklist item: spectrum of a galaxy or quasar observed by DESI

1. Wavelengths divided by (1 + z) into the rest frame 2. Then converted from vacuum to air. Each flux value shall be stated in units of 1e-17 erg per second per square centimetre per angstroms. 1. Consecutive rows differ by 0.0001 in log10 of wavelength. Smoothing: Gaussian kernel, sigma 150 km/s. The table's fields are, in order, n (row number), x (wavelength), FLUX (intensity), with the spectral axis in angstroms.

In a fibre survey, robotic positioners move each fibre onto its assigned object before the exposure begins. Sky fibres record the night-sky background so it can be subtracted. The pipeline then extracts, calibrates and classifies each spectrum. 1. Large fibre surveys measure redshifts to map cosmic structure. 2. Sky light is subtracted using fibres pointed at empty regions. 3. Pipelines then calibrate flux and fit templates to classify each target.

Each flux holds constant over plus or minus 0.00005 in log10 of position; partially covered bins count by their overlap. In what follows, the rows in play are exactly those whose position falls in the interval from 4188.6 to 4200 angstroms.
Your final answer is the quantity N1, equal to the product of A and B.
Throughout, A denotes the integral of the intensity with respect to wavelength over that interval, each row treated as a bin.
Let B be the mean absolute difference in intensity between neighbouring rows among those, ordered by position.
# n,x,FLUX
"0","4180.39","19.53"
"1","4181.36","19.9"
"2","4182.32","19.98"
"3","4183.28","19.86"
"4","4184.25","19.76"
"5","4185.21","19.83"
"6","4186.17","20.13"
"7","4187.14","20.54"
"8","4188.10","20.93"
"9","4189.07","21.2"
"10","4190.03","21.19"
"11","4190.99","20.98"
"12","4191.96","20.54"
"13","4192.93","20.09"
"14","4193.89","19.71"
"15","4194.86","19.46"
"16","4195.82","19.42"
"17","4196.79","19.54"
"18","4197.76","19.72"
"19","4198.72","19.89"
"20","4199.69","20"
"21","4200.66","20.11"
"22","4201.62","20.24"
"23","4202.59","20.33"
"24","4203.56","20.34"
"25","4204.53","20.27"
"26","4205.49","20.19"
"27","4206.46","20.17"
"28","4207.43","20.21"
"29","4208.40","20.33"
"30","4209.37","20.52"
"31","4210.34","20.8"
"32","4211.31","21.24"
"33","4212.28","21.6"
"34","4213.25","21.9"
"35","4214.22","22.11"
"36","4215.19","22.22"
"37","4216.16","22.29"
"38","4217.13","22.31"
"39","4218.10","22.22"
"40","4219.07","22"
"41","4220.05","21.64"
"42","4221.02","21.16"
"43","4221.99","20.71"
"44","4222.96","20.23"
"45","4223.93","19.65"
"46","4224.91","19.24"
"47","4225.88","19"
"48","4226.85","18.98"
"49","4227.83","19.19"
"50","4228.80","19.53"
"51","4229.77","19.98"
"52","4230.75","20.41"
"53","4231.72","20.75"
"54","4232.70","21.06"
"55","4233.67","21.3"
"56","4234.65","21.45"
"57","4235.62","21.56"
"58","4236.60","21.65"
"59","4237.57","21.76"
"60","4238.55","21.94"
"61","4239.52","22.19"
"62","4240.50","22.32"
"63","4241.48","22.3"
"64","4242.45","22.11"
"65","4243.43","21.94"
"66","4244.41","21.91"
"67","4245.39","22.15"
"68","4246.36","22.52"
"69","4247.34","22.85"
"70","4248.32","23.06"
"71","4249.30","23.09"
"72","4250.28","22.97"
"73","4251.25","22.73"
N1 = 49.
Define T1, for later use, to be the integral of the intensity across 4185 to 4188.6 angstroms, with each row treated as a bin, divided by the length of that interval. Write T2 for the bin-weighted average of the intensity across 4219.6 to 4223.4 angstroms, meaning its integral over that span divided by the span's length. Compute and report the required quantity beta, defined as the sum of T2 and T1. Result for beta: 41.4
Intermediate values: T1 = 20.4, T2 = 21.0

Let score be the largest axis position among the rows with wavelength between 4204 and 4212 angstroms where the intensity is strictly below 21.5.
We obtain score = 4211.31 angstroms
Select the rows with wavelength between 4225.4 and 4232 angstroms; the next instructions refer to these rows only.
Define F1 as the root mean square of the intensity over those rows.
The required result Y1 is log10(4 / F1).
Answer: -0.692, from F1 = 19.7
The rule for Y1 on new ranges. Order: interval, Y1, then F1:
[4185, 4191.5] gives -0.714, 20.7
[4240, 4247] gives -0.744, 22.2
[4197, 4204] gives -0.701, 20.1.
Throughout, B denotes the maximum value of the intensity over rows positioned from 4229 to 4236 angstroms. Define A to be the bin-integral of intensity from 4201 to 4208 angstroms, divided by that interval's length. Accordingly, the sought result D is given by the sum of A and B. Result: 41.8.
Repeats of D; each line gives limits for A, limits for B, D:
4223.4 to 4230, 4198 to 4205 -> 39.7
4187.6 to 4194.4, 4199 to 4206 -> 41.0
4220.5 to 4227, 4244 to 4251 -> 43.0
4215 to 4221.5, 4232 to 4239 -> 43.9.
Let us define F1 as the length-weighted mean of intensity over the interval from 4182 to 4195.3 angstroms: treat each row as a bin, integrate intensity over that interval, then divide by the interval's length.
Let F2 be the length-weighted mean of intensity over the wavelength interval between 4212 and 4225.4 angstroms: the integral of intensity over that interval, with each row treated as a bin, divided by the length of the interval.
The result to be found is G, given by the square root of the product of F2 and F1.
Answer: 20.8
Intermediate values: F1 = 20.3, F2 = 21.4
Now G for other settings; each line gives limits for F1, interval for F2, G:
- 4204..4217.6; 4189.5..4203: 20.6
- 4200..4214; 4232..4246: 21.2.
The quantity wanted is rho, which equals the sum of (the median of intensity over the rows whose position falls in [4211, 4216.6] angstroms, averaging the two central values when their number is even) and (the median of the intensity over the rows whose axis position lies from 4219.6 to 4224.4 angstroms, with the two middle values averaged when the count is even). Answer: 42.7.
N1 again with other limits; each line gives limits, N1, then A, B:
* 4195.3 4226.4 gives 136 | 643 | 0.21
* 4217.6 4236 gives 122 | 378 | 0.32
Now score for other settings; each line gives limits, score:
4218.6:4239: 4234.65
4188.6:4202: 4201.62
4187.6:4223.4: 4222.96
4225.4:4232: 4231.72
